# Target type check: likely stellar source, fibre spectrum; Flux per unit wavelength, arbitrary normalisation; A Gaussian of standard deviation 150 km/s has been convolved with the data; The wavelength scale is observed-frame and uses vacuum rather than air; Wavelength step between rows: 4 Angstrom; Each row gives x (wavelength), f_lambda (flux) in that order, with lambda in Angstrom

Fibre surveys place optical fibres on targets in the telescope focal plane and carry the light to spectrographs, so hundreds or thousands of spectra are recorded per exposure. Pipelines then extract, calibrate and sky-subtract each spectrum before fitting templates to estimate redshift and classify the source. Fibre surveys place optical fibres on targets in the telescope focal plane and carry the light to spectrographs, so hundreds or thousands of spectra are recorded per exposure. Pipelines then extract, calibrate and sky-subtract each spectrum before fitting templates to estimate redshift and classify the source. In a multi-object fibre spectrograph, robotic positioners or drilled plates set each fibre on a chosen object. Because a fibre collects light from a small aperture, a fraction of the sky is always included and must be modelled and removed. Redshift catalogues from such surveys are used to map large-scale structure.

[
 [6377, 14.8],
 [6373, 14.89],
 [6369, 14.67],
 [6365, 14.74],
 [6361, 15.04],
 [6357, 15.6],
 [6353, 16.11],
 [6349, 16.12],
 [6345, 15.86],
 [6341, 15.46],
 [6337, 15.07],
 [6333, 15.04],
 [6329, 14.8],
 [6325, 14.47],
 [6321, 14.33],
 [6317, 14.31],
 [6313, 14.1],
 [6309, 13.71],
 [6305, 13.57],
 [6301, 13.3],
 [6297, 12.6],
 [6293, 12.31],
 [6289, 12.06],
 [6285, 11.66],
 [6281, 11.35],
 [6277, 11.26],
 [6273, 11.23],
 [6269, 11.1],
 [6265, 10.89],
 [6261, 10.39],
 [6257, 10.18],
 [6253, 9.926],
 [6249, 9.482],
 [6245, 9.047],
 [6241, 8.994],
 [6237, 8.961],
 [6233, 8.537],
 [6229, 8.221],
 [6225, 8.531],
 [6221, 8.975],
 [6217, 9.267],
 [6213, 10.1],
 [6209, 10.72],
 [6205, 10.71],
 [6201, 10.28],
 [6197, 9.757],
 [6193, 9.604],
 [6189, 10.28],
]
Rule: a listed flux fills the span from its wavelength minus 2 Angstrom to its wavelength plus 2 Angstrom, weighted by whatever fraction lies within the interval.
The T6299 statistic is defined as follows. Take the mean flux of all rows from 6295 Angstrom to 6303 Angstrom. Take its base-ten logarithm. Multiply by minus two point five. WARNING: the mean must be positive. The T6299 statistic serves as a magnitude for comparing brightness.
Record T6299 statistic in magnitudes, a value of -2.78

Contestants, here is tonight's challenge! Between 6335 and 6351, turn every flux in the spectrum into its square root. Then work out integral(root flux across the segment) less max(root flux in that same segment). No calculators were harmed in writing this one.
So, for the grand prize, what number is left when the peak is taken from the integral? 59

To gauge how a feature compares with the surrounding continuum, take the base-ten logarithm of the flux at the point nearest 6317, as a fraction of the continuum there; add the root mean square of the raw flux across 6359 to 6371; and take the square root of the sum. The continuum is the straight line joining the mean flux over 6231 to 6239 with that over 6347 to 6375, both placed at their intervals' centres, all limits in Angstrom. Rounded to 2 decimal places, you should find 3.85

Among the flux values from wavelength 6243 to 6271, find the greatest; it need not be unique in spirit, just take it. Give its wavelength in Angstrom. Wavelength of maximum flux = 6269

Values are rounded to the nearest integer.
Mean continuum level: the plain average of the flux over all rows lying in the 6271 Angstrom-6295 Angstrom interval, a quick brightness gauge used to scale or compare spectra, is 12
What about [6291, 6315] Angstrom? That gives 13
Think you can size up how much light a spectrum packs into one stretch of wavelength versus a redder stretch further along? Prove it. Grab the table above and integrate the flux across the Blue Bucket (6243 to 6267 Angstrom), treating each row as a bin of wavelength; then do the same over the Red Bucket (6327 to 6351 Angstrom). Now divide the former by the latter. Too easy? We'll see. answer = 0.65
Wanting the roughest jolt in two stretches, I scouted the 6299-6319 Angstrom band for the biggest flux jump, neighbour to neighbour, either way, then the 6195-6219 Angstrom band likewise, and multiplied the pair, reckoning 0.32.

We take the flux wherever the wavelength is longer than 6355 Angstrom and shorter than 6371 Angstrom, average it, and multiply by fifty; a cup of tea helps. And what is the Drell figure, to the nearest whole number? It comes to 751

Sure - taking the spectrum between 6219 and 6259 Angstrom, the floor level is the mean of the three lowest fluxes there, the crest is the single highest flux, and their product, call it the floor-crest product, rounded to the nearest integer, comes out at 86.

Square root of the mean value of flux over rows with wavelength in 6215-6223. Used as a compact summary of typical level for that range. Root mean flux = 3.0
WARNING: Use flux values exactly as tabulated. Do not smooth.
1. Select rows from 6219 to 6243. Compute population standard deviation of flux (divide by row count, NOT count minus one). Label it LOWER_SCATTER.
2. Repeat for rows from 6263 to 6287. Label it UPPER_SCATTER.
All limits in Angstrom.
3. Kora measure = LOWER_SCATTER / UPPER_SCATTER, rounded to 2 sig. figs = 1.2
